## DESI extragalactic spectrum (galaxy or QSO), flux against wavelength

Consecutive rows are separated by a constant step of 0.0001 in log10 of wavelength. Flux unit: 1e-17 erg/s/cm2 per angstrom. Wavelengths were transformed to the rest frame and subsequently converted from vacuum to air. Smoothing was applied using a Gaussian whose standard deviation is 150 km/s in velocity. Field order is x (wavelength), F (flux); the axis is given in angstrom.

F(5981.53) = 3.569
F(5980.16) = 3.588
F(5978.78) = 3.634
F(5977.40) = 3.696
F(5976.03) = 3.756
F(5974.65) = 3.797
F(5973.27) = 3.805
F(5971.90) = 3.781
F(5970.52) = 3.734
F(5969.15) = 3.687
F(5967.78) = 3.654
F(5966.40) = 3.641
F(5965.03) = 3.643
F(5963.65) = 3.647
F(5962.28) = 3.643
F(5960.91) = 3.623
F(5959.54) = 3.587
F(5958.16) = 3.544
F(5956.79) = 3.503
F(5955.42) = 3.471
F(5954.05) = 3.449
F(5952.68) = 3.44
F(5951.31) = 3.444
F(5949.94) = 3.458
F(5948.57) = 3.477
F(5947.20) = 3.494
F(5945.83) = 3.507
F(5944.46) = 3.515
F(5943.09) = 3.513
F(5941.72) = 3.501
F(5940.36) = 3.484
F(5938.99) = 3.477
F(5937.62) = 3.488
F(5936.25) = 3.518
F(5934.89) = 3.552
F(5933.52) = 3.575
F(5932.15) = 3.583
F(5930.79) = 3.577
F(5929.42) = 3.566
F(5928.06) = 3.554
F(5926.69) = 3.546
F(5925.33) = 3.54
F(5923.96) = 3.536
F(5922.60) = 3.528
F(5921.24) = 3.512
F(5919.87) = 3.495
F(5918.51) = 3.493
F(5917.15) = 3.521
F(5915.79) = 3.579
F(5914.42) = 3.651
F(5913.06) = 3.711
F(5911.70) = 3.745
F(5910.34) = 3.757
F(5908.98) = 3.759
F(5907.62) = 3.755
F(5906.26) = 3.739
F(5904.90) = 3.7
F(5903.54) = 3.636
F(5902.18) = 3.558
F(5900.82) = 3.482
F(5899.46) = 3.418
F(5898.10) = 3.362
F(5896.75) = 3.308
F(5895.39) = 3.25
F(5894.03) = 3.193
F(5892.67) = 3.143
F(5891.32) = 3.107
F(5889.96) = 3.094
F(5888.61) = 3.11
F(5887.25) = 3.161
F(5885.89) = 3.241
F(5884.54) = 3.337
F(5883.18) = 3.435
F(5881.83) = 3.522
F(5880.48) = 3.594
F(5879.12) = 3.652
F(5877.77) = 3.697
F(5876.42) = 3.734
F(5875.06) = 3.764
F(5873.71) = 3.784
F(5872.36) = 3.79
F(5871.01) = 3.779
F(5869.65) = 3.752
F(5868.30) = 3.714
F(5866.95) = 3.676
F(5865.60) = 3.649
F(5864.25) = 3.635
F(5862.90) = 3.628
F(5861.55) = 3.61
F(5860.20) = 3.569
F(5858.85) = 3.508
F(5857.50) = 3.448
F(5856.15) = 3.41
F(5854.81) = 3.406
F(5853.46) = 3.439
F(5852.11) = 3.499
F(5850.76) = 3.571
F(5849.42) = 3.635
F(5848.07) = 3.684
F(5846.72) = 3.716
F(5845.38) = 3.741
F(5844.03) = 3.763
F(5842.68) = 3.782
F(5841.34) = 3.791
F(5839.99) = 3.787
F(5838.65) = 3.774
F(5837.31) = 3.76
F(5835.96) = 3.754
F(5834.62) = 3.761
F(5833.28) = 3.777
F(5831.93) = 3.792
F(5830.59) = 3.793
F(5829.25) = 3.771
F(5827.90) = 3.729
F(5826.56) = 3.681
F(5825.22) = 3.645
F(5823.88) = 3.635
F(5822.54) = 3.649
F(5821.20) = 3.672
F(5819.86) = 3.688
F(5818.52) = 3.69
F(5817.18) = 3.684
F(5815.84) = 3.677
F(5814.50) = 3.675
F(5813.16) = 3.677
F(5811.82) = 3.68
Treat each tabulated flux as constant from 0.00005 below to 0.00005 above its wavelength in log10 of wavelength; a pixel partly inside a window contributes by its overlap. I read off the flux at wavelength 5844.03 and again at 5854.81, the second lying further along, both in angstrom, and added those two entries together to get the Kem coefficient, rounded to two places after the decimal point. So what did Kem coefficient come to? 7.17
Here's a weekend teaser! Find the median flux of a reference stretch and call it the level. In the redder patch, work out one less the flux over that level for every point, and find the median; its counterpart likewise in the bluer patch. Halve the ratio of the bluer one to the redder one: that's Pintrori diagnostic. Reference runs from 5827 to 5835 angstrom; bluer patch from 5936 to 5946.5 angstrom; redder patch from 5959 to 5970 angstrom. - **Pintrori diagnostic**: 1.0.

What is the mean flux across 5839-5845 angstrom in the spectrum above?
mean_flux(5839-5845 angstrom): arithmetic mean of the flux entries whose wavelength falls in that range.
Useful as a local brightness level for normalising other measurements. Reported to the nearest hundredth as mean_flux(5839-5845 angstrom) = 3.78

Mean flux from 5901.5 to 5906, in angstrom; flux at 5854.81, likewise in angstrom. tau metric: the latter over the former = 0.94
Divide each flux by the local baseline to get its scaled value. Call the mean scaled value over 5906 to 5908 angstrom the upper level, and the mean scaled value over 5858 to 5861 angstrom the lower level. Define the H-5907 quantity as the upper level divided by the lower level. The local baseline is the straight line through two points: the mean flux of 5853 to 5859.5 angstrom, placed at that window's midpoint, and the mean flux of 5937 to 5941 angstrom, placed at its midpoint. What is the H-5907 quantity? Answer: 1.05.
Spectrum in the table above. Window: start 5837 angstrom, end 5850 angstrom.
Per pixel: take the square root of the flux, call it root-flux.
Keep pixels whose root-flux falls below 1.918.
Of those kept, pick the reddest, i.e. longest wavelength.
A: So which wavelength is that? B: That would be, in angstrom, 5849.42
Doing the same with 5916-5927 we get 5926.69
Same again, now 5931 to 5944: 5943.09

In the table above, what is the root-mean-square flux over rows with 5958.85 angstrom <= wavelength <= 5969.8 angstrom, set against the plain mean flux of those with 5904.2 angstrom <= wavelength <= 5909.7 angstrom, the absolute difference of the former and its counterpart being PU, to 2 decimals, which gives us 0.10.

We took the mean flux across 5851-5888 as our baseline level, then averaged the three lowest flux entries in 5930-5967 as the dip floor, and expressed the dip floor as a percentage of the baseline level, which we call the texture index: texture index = 96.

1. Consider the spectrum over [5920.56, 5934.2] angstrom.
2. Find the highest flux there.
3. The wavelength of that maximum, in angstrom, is 5932.15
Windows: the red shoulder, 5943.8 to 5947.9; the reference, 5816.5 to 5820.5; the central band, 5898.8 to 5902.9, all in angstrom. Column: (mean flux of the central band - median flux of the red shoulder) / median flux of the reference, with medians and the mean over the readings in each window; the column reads -0.01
